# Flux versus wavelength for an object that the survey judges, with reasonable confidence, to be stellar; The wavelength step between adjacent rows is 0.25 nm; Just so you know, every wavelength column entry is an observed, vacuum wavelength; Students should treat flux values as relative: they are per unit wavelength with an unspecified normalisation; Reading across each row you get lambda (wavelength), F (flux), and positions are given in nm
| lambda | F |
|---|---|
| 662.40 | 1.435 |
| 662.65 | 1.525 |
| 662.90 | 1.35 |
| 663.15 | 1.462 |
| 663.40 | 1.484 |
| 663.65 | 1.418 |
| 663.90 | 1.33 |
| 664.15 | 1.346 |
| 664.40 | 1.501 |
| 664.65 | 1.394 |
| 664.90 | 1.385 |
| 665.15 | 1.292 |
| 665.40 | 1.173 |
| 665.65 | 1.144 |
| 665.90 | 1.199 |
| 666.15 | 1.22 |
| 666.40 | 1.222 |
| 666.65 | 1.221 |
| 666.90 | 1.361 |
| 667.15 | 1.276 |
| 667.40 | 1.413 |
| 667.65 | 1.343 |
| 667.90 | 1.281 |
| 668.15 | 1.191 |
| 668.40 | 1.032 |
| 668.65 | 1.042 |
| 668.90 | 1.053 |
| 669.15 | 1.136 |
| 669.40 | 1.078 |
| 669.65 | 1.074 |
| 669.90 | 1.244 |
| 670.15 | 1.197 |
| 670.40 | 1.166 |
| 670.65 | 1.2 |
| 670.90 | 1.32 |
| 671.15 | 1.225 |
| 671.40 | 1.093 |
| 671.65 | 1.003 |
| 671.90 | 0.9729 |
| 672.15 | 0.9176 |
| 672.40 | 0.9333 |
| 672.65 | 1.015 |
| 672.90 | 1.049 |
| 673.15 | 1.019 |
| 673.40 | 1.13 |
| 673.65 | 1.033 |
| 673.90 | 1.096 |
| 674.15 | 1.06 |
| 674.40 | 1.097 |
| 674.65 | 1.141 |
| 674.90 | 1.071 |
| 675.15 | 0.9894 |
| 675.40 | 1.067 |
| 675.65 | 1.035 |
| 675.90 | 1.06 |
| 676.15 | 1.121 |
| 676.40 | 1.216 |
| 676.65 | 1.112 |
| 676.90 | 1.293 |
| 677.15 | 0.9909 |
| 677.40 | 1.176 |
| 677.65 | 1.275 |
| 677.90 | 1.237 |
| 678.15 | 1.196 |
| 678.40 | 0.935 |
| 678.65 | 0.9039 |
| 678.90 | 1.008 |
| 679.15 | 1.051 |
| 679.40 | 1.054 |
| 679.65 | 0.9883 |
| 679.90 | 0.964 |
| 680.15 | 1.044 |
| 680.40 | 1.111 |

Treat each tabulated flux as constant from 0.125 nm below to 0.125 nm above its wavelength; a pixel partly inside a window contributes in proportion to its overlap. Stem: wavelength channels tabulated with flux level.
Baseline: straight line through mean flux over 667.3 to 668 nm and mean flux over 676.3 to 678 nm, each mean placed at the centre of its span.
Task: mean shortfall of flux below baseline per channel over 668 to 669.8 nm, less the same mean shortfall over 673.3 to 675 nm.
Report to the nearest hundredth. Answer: 0.09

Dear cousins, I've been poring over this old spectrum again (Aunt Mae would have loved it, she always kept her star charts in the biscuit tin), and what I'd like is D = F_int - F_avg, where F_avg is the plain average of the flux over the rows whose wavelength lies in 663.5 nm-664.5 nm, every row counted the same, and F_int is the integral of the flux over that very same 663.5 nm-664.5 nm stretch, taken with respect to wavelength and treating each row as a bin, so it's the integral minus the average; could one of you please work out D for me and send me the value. 0.000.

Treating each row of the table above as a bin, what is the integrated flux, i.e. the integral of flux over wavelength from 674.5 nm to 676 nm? 1.59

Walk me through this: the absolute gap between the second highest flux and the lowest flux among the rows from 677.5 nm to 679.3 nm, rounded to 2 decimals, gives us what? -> 0.33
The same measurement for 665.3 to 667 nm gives 0.08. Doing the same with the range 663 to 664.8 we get 0.15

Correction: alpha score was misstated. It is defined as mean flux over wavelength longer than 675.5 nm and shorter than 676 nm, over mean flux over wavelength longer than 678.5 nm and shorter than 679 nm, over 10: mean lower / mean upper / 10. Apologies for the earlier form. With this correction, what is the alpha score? 0.11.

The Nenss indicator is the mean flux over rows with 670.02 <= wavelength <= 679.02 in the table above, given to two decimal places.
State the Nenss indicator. 1.09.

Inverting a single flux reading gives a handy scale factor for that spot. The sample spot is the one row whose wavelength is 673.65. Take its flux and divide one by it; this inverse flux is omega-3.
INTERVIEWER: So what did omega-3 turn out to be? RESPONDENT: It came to 0.97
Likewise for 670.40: 0.86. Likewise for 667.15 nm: 0.78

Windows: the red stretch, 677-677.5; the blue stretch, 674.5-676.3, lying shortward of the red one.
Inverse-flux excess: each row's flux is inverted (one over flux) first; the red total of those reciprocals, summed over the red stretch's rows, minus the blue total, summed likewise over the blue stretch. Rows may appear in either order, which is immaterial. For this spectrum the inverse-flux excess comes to -4.7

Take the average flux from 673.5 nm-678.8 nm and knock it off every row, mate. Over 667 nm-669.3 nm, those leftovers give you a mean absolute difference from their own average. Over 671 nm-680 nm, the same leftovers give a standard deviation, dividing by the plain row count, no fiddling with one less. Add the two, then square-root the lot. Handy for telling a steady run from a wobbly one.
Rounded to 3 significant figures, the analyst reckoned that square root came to 0.465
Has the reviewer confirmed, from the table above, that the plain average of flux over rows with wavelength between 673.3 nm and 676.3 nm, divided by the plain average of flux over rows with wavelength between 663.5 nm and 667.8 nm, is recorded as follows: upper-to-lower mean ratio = 0.82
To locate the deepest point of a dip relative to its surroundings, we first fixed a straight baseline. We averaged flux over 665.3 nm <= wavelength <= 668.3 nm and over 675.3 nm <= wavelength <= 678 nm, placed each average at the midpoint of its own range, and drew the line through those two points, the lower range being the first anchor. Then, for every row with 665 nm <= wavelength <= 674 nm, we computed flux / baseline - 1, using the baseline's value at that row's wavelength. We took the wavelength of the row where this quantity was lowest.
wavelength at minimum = 672.15 nm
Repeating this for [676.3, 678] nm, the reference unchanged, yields 677.15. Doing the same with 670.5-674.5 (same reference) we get 672.15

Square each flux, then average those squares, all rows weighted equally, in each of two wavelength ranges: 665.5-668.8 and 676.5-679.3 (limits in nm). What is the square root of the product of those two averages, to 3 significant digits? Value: 1.37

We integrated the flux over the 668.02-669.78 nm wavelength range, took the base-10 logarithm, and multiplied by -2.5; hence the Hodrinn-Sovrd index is -0.70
